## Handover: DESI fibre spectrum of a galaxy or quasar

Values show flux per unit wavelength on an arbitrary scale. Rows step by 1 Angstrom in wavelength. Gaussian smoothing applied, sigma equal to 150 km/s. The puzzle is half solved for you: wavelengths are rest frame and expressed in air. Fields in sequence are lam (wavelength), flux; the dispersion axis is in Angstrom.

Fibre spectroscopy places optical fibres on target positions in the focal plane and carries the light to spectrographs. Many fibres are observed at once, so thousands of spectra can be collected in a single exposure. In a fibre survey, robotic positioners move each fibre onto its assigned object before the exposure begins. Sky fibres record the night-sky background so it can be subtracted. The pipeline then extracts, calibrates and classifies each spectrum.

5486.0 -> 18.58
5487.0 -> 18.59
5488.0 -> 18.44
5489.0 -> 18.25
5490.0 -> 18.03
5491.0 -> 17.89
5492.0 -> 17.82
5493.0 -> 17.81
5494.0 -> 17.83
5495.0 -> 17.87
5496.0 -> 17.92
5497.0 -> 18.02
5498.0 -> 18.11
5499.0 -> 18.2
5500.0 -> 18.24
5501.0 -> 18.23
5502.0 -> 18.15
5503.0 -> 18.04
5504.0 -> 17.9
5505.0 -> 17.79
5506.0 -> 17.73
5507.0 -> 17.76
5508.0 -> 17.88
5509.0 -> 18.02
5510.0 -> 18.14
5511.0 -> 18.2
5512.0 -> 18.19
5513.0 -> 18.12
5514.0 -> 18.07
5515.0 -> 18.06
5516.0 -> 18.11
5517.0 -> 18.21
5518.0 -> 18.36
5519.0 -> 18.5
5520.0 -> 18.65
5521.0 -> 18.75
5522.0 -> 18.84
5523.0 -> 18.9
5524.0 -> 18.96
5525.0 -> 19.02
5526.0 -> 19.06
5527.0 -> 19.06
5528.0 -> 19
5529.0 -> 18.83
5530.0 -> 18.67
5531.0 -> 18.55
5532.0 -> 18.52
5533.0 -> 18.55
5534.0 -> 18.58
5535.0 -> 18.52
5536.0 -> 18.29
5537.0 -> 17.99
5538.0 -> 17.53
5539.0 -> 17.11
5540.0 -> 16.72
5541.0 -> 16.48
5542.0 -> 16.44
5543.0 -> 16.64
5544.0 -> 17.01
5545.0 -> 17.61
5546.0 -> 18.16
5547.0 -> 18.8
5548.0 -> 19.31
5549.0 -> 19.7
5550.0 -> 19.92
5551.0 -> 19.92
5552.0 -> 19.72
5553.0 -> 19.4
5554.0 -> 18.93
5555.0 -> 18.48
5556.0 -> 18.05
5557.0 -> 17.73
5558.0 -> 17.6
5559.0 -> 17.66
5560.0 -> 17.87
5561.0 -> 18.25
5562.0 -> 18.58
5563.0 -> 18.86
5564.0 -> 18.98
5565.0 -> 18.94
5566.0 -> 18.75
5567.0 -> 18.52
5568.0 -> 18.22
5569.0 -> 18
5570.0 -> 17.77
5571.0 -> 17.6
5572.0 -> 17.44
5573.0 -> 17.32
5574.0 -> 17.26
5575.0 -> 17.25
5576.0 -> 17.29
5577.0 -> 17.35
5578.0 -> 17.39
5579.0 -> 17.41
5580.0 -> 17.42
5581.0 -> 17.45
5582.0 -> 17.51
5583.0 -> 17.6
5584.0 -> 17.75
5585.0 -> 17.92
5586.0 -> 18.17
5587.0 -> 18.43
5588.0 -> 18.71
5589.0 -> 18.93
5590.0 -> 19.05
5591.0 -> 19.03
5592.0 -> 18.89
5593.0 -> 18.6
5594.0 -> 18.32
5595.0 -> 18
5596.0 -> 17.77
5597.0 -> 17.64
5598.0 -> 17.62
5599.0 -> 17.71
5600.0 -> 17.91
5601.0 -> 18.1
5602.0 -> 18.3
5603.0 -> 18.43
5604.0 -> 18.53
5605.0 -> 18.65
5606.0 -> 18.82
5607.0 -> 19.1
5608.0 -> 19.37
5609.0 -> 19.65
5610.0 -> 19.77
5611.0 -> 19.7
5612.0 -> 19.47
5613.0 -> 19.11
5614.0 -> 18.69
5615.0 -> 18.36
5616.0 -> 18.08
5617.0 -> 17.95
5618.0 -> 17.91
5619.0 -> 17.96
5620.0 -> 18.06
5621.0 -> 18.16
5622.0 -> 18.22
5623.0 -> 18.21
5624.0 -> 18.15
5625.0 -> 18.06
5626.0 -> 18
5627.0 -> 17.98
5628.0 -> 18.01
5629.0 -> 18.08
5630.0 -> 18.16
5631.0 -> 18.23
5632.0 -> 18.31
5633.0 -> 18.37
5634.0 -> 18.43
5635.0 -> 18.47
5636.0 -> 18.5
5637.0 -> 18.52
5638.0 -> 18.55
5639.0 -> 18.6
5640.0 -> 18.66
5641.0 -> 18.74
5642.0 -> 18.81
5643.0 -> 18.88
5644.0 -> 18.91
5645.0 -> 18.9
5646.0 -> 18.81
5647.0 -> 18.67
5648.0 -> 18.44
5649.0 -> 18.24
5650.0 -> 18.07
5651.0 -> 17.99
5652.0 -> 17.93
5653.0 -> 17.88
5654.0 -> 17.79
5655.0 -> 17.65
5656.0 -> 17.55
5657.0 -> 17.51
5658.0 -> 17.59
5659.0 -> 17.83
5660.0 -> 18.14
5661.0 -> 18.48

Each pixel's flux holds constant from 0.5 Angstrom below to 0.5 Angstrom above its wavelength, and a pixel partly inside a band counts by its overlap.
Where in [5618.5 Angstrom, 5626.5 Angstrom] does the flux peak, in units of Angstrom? 5622.0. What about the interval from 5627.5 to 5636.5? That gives 5636.0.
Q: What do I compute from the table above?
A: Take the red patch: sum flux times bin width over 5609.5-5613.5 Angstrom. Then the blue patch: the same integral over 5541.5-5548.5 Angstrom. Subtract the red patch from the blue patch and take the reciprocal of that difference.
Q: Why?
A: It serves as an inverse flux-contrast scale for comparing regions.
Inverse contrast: 0.02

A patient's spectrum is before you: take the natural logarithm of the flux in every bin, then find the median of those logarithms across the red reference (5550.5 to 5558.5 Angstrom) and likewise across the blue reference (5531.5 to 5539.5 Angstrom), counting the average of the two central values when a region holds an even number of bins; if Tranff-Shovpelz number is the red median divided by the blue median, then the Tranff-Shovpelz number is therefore 1.01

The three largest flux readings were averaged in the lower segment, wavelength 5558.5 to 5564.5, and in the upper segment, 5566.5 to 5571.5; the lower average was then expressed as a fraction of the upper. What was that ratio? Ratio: 1.03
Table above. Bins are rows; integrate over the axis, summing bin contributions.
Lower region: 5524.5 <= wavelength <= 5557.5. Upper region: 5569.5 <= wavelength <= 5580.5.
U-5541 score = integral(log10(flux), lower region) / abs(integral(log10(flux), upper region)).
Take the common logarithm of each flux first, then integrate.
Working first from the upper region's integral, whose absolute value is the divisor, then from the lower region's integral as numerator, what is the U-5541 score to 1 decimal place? 3.1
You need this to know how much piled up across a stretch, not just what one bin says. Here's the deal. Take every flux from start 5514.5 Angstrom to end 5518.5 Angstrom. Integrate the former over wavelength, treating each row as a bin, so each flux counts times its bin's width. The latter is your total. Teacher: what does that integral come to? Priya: 72.7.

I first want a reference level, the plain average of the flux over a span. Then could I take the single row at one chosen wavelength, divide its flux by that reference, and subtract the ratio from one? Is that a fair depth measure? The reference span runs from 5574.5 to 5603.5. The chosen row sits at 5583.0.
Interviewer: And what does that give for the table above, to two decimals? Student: 0.02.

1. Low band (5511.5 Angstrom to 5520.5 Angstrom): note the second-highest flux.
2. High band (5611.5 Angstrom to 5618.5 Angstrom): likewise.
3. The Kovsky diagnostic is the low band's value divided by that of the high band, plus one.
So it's 1.968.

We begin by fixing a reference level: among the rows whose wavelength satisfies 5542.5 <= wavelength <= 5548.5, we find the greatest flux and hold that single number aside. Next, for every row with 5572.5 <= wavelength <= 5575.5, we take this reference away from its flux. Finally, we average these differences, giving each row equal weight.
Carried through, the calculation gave -2.0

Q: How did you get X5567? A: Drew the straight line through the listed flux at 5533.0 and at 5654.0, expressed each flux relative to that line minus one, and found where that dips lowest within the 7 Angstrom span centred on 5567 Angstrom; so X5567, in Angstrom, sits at 5570.0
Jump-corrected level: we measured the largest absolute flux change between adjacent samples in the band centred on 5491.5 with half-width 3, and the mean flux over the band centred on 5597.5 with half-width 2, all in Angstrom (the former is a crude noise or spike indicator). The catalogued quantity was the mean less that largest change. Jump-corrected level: 17.5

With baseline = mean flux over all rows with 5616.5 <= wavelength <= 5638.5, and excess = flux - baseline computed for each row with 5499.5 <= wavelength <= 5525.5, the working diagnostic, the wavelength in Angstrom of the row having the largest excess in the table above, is 5525.0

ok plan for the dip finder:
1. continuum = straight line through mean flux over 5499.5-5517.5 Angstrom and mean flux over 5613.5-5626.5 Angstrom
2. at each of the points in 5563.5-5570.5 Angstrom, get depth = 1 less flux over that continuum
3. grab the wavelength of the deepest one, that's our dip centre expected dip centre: 5570.0 Angstrom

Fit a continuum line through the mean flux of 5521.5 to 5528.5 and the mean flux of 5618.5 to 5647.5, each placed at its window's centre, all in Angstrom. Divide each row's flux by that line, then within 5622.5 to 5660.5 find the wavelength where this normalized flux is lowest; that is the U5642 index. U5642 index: 5657.0 Angstrom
